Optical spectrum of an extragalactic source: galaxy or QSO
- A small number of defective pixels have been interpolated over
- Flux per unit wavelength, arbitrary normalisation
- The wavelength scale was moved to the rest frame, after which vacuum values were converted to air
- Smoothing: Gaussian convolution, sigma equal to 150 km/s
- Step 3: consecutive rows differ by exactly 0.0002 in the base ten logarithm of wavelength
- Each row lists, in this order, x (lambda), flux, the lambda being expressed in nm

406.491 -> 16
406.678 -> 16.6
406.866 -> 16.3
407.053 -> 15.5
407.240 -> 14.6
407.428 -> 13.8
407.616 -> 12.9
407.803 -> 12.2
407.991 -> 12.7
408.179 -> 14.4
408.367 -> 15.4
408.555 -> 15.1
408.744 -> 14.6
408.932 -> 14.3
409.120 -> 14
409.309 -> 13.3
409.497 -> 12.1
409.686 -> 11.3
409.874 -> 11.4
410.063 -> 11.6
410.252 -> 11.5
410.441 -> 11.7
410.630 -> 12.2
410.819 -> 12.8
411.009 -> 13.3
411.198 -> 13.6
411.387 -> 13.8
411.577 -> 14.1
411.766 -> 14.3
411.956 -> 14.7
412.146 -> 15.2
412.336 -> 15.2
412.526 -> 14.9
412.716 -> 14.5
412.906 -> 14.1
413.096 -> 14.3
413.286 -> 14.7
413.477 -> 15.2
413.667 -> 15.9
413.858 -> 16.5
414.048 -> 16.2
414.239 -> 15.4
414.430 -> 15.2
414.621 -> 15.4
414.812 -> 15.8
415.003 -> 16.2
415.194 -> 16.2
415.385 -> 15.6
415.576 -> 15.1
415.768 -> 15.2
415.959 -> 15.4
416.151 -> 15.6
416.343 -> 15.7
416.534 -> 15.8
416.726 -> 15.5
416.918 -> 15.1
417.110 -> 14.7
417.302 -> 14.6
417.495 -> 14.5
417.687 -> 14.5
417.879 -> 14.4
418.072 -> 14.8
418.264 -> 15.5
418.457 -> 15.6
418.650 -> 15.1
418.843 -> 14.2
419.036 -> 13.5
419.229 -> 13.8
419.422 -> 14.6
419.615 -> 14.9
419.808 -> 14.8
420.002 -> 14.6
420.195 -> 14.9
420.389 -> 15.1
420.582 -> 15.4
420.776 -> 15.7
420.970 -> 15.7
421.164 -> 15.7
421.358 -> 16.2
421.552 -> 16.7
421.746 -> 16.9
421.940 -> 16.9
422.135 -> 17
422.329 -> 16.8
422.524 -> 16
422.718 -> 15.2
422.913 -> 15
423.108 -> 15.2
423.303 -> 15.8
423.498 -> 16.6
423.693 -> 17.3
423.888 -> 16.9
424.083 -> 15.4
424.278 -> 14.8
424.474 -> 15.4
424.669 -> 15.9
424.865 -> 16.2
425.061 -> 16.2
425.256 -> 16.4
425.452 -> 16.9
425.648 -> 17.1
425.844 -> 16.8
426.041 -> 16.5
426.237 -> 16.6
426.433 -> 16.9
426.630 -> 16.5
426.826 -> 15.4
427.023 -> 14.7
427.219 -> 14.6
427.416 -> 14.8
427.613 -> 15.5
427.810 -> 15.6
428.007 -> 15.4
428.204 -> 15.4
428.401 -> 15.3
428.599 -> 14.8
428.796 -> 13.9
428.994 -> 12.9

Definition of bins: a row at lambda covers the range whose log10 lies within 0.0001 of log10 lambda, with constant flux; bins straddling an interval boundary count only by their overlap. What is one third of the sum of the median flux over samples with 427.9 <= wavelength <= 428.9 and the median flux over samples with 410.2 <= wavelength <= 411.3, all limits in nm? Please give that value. 9.3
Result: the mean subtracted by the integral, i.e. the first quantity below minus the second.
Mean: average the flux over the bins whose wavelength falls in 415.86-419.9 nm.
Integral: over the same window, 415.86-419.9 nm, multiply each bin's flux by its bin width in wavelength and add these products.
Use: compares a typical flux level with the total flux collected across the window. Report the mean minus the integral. -45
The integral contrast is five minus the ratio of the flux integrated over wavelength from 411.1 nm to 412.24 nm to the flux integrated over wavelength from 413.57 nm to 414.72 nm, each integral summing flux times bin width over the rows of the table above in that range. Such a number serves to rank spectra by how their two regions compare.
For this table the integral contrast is 4.10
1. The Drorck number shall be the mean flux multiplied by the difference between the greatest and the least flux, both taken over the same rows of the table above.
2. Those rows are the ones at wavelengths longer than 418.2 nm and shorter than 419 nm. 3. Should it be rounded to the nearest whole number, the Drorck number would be 21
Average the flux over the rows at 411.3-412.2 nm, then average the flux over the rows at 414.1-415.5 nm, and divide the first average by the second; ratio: 0.92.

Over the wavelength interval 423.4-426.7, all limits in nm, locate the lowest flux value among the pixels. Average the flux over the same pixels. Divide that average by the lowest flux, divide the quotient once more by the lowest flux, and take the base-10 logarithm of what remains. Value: -1.13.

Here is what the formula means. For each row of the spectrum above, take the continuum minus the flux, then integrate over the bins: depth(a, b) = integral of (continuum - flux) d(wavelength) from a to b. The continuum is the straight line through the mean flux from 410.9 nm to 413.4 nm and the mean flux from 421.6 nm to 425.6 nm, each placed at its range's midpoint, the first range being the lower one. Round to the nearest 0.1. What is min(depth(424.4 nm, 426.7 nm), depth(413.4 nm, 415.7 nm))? -2.3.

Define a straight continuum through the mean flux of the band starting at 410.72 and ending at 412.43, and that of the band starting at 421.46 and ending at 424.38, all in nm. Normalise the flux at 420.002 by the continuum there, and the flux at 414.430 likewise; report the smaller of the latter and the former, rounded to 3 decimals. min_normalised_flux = 0.934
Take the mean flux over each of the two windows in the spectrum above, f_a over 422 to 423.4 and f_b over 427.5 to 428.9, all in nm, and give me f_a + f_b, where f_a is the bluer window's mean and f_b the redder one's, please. 31.0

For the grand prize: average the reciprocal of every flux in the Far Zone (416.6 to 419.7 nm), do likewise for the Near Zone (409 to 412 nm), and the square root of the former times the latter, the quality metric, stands 0.0731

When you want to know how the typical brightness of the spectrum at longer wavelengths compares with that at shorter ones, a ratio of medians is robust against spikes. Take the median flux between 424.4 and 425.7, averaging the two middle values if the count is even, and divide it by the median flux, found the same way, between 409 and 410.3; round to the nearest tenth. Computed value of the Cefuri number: 1.4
